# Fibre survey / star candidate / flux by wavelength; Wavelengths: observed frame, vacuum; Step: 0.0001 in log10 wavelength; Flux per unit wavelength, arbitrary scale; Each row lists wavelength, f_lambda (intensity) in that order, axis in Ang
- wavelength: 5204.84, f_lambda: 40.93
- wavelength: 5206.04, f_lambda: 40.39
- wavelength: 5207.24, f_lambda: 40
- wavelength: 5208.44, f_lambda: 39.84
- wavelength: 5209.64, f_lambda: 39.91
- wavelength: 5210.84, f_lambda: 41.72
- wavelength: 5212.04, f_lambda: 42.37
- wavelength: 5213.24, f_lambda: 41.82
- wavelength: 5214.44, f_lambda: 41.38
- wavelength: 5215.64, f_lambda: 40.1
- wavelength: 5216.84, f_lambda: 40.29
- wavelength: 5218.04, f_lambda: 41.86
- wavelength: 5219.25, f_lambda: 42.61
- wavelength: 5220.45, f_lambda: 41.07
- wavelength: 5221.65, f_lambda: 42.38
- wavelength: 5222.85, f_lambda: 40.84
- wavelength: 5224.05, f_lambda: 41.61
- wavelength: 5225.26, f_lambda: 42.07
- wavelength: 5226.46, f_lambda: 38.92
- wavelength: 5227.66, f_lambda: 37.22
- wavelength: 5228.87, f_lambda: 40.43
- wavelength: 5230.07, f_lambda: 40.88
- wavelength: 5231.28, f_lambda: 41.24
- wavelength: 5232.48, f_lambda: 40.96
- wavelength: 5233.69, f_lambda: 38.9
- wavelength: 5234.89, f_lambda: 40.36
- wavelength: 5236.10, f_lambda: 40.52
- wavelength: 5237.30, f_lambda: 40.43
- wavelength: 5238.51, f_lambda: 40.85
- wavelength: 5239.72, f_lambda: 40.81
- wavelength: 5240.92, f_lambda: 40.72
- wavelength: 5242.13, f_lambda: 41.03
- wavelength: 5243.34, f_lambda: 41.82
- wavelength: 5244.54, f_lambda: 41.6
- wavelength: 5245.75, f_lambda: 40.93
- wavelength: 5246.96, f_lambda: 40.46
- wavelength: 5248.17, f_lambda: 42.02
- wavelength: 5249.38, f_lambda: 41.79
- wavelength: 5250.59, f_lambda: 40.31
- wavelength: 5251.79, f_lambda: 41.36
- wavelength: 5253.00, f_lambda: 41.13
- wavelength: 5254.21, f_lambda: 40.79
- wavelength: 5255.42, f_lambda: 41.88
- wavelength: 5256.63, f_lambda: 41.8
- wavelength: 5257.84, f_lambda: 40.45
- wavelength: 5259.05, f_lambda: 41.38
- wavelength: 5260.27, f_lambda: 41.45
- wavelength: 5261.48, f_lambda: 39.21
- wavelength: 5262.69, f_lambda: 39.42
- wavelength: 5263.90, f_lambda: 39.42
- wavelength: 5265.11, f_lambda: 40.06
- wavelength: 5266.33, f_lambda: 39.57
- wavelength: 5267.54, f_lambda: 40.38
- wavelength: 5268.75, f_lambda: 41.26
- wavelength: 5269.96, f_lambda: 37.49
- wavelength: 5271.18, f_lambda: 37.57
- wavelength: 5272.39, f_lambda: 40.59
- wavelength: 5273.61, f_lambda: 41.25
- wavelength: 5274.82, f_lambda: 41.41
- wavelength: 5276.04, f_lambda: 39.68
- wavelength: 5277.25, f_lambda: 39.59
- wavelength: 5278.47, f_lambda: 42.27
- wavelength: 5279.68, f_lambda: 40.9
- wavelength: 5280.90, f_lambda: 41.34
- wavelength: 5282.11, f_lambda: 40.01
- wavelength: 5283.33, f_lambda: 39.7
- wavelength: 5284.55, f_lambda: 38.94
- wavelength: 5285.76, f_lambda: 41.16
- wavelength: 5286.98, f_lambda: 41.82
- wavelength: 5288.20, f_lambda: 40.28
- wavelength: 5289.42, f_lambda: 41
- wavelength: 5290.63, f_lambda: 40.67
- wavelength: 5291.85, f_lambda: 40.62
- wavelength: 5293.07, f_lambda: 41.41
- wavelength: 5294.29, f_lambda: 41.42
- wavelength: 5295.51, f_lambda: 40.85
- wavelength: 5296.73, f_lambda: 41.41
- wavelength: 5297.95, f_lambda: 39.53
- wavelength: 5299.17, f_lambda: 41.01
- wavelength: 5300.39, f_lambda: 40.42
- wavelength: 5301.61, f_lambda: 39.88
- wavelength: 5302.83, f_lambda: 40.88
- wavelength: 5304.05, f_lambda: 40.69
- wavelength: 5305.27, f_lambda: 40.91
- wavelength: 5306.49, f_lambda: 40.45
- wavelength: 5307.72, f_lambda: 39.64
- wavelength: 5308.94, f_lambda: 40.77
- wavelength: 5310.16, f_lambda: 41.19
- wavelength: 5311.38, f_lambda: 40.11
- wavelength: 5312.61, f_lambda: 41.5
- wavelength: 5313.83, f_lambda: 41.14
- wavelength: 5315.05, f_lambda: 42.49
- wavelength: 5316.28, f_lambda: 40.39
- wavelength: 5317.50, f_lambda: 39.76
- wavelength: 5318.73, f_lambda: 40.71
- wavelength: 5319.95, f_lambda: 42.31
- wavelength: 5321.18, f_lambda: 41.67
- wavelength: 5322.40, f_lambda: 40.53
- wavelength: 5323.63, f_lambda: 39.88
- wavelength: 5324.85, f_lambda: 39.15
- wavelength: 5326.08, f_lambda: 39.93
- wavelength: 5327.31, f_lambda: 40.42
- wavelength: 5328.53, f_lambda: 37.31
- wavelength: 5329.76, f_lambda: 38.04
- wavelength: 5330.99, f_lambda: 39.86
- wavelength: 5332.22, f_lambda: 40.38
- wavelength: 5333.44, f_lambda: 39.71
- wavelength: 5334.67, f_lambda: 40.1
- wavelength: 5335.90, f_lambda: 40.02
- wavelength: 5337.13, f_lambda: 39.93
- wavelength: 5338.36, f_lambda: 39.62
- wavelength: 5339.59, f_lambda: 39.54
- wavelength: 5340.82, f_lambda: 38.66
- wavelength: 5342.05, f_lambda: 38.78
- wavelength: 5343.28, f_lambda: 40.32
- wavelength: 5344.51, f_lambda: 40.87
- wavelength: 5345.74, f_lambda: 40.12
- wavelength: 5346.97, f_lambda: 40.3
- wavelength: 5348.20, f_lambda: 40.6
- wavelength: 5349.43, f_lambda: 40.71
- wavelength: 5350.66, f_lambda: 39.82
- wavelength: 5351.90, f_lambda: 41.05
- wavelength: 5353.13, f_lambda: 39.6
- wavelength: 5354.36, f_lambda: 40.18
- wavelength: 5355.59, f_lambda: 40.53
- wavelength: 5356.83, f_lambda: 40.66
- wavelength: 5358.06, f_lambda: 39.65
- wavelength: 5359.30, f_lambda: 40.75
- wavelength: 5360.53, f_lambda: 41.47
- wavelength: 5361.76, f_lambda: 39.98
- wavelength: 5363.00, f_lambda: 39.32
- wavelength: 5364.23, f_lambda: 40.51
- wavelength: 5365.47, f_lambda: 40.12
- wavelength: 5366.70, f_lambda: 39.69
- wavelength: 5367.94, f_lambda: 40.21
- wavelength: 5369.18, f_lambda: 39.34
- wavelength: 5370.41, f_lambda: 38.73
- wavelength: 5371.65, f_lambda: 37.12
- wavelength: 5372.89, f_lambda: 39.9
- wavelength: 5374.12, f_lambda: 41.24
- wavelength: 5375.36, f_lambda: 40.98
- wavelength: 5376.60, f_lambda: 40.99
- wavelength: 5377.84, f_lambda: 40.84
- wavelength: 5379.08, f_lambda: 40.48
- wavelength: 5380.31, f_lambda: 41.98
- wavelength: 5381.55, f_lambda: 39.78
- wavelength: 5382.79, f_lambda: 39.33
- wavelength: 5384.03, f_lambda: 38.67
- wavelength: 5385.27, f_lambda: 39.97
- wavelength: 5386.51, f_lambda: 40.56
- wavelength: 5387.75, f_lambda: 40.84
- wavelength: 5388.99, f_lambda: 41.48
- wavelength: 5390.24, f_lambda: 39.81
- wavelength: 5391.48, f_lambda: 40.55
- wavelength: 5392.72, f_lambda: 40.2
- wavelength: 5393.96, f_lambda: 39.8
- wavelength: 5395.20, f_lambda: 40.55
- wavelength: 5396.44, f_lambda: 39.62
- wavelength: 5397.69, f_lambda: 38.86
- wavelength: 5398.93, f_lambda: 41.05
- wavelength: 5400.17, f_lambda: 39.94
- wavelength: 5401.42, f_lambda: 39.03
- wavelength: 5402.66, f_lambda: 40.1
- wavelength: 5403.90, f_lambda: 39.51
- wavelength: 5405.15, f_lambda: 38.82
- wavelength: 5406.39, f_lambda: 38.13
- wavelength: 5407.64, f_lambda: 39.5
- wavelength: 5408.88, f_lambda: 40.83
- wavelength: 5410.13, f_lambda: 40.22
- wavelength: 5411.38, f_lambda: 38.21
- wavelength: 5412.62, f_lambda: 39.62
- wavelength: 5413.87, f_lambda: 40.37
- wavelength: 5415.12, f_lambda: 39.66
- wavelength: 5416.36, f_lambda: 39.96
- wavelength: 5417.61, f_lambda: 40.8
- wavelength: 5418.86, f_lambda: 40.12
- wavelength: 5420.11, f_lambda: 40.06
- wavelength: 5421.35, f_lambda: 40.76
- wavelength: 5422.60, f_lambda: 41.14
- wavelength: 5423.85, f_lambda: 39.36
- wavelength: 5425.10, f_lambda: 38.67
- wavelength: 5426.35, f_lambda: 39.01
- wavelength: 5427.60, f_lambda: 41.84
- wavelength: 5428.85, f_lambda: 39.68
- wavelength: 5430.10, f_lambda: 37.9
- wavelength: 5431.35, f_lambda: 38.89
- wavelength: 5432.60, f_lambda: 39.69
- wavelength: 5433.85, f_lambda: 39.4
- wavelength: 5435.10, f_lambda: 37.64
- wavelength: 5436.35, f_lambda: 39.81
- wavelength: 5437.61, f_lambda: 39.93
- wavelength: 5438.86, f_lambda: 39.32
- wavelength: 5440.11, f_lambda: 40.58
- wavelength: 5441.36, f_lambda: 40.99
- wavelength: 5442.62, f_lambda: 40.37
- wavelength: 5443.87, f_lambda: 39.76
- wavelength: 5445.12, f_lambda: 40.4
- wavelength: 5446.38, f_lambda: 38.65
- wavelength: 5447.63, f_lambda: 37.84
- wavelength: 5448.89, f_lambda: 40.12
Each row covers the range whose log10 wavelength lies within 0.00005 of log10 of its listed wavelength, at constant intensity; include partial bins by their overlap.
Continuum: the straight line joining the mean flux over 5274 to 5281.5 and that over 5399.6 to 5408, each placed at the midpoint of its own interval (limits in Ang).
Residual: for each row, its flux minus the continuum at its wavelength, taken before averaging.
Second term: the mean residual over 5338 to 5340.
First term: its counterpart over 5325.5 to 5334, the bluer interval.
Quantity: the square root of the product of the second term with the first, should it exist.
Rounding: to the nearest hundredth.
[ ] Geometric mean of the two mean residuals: 0.66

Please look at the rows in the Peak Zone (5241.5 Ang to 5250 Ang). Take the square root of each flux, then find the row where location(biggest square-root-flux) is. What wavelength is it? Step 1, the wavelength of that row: 5248.17 Ang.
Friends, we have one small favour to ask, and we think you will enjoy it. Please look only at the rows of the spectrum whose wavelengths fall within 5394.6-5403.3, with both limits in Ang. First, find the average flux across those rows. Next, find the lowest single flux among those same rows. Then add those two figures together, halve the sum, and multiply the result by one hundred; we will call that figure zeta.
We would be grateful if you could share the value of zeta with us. 3937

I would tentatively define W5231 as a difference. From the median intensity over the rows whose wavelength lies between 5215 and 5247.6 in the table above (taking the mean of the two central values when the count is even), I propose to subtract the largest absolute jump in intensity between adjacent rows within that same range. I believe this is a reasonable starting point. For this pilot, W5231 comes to 37.6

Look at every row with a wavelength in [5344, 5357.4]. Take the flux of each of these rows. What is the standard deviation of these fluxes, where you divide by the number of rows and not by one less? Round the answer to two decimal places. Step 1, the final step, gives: 0.42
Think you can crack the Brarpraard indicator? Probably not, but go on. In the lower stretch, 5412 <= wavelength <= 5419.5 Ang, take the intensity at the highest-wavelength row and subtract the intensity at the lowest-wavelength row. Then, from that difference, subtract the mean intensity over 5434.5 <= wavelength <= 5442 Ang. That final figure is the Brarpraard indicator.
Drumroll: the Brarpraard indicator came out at -39.2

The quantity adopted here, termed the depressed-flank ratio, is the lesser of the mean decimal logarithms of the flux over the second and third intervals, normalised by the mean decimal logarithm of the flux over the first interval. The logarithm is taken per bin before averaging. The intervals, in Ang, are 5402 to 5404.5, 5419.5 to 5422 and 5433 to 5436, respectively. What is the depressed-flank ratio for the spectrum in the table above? 0.991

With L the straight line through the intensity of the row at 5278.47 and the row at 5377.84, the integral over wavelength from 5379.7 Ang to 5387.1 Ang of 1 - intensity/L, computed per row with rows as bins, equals 0.13 Ang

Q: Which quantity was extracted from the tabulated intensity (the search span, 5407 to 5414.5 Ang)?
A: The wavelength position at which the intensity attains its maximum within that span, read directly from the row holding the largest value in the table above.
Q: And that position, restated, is 5408.88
